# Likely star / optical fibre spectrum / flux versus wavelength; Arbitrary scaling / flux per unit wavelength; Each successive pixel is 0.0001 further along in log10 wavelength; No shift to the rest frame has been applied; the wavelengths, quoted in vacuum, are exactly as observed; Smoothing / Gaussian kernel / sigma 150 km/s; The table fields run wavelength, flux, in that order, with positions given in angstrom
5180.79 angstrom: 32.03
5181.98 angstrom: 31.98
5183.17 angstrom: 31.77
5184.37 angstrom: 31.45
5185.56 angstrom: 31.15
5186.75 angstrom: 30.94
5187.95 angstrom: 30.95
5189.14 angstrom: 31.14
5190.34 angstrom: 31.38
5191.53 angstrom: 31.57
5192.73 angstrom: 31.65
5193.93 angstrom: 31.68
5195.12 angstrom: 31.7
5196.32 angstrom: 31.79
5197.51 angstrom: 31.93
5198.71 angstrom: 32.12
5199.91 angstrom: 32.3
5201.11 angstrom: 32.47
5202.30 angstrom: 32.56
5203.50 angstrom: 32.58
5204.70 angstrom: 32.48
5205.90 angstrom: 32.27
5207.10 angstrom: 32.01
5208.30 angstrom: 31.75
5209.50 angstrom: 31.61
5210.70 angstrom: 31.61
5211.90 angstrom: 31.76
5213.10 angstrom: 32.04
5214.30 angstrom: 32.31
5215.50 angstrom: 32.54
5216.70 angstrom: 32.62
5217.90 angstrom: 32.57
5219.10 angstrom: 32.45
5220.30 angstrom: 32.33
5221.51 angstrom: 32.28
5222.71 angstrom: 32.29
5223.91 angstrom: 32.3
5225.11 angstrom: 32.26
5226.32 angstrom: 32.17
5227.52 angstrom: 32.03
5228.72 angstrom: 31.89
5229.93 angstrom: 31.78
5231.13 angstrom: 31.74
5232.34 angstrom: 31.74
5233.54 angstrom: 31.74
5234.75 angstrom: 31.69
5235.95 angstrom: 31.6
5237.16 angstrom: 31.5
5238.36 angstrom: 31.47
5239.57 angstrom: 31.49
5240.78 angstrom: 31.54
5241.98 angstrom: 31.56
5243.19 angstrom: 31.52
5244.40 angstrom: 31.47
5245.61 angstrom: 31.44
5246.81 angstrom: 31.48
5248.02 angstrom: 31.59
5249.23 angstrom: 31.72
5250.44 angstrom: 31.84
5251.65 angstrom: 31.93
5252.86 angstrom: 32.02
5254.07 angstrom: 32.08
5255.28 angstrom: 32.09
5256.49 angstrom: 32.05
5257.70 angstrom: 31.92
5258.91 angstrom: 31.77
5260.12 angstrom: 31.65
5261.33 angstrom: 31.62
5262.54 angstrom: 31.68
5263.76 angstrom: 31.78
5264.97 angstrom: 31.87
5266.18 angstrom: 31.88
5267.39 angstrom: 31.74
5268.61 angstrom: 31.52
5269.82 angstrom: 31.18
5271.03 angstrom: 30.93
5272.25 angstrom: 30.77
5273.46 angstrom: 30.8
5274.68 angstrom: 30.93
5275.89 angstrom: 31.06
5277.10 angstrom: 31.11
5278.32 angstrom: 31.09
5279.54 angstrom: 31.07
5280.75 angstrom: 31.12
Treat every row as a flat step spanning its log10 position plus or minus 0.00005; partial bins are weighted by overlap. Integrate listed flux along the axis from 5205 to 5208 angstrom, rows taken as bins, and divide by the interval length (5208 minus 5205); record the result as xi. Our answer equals 32.1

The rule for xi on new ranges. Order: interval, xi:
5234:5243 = 31.5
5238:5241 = 31.4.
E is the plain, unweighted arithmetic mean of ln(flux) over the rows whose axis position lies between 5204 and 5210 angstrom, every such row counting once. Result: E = 3.47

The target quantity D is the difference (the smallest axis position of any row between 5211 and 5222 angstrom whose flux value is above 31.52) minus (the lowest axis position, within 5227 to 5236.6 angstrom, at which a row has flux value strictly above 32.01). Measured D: -15.6 angstrom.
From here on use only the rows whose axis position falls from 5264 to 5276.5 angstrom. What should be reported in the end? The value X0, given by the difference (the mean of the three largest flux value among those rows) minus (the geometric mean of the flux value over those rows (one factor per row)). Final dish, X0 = 0.56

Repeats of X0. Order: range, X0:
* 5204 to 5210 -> 0.23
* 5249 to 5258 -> 0.12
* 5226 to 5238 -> 0.24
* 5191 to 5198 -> 0.09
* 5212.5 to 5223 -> 0.20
